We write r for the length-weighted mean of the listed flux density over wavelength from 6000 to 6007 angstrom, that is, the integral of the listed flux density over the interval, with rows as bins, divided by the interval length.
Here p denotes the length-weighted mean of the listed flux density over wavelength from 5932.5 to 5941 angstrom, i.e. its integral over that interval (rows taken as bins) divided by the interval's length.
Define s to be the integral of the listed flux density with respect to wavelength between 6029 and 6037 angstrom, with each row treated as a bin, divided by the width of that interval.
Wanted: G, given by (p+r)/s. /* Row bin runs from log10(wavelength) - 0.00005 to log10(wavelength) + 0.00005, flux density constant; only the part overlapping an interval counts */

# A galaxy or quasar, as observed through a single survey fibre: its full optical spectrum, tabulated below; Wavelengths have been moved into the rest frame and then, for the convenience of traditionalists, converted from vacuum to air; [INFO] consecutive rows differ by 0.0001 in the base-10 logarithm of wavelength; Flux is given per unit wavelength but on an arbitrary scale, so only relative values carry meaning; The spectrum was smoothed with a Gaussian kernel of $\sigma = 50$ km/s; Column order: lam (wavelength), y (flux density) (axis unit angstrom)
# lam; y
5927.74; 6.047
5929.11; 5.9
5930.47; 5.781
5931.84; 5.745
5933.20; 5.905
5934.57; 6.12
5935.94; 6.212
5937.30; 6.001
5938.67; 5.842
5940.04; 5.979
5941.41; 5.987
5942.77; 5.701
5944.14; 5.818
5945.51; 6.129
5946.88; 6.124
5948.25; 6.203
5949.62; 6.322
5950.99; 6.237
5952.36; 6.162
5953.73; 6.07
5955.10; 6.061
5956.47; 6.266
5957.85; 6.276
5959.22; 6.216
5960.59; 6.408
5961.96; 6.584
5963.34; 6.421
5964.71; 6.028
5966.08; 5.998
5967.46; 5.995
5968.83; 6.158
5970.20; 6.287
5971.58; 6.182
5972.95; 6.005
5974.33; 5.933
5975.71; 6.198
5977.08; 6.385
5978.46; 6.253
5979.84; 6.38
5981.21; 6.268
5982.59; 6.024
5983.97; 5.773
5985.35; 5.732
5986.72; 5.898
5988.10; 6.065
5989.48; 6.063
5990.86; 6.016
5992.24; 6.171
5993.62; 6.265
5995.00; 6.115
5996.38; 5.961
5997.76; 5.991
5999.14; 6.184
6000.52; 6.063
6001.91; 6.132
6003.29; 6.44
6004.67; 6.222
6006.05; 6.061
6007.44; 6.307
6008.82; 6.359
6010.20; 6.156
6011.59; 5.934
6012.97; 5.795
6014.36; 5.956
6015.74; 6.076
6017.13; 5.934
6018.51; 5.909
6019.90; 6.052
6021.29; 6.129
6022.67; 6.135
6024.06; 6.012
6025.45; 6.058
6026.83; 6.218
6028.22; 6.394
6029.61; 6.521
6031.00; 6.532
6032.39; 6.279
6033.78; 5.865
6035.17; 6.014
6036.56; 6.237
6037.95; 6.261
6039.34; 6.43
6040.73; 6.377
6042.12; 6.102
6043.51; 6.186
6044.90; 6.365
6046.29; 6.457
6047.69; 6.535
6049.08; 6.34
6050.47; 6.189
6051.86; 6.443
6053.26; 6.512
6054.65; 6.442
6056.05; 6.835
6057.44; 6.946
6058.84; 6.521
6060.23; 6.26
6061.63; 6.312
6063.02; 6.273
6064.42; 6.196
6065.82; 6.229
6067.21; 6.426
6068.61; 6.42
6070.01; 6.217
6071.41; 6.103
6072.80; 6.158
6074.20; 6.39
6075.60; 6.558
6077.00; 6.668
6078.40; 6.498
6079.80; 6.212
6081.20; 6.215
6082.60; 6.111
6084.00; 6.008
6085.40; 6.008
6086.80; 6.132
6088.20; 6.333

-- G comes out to 1.96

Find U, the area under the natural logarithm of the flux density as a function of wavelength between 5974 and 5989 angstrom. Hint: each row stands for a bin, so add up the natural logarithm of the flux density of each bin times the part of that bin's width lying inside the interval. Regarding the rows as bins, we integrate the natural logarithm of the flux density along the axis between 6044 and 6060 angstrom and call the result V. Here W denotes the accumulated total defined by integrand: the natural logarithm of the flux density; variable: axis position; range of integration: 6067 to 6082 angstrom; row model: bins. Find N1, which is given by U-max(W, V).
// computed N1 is -2.9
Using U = 27.1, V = 29.9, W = 27.7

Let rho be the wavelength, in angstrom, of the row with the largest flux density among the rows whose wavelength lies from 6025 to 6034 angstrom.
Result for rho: 6031.00 angstrom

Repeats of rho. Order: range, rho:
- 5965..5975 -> 5970.20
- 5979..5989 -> 5979.84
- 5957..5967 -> 5961.96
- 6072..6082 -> 6077.00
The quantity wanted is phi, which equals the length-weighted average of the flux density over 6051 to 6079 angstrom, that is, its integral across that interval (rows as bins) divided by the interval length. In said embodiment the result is 6.42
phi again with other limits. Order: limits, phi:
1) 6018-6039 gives 6.18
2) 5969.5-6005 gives 6.11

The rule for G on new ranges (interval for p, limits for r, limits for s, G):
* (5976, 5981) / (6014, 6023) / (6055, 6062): 1.88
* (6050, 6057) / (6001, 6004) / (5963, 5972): 2.08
